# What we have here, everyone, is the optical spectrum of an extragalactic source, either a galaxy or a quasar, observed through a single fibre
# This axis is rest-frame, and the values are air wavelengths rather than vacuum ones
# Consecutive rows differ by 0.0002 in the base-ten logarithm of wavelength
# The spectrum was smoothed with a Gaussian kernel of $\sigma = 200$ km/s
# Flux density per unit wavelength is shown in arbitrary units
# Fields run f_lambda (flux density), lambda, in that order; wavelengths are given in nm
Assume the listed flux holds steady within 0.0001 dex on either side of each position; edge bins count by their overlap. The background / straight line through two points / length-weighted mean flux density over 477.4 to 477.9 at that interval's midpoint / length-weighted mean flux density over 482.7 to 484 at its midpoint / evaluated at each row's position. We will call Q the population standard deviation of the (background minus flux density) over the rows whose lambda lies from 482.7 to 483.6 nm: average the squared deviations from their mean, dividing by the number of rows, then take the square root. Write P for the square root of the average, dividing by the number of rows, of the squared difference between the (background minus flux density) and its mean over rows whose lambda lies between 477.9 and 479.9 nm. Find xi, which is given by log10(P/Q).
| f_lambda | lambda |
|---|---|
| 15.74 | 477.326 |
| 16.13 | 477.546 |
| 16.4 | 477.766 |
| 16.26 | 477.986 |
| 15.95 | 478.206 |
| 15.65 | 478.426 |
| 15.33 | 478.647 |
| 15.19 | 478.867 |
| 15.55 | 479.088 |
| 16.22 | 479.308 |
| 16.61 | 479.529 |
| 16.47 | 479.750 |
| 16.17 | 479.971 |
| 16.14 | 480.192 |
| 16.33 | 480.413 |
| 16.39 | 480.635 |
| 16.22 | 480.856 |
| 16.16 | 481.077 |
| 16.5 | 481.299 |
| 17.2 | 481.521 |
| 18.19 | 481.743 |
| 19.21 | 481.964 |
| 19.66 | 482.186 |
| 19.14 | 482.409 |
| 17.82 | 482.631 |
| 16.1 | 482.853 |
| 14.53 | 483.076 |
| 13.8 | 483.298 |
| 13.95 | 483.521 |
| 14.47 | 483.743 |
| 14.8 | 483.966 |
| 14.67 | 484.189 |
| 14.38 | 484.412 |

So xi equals -0.2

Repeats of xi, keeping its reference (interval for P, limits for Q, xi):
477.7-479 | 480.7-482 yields -0.5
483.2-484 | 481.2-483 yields -0.4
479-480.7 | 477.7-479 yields 0.0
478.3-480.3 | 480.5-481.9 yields -0.1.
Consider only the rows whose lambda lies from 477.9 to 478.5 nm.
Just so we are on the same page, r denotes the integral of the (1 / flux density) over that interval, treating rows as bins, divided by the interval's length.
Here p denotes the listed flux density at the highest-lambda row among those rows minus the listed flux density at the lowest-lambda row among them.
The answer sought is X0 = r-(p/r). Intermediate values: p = -0.6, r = 0.0627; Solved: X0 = 10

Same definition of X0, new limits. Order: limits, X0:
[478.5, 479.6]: -20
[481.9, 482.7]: 26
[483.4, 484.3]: -10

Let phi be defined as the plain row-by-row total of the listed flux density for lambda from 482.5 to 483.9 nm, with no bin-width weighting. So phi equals 91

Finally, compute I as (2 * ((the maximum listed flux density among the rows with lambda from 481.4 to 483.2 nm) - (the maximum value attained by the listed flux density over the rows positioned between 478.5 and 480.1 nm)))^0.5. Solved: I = 2.47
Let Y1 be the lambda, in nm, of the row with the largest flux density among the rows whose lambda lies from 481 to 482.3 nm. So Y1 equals 482.186 nm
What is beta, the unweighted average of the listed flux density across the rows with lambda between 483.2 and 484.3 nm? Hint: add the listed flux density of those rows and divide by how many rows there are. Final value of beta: 14.3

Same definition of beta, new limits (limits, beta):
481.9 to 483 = 18.4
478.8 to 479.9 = 16.0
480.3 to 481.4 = 16.3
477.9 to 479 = 15.7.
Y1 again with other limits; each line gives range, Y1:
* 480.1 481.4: 481.299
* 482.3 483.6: 482.409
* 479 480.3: 479.529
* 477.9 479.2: 477.986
